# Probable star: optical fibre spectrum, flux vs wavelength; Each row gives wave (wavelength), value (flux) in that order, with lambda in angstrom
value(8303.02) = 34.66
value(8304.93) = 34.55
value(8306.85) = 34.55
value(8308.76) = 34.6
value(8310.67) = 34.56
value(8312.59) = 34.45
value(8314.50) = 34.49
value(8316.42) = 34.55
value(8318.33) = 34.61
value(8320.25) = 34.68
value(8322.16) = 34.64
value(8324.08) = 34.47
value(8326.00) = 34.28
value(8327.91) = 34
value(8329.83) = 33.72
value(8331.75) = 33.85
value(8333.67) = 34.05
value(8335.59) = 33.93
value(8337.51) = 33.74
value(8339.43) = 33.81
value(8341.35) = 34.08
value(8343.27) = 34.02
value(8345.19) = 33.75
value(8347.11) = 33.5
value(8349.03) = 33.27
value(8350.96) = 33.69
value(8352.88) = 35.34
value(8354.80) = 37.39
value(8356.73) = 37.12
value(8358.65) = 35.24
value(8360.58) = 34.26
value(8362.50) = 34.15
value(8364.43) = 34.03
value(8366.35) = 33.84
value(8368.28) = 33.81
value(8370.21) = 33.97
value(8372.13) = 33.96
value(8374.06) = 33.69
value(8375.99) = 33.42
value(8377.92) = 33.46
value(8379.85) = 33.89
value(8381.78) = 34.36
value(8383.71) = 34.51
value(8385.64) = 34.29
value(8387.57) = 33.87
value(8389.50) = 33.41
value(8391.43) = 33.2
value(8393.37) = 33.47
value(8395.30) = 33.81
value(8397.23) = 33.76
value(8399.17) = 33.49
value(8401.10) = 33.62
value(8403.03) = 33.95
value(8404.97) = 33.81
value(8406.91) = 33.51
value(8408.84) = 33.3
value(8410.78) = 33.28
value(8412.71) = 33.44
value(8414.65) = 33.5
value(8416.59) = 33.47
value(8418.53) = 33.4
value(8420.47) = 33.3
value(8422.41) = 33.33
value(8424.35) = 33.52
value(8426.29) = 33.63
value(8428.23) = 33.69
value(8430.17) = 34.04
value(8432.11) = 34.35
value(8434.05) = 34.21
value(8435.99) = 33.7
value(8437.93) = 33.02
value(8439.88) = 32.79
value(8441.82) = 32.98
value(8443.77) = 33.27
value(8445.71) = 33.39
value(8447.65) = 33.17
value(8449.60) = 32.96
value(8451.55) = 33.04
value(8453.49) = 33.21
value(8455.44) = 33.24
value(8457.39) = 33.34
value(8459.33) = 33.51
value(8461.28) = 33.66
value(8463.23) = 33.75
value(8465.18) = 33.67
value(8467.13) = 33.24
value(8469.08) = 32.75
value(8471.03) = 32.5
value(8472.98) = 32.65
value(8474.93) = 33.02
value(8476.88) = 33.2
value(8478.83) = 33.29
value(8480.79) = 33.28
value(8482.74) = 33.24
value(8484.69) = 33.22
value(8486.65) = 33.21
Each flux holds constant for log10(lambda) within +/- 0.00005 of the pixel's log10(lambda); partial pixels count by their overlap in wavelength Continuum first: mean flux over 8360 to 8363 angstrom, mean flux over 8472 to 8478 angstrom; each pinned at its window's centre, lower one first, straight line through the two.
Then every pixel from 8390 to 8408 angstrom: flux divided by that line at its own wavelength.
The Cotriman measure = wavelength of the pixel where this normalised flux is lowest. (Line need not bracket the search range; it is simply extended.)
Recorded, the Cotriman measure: 8391.43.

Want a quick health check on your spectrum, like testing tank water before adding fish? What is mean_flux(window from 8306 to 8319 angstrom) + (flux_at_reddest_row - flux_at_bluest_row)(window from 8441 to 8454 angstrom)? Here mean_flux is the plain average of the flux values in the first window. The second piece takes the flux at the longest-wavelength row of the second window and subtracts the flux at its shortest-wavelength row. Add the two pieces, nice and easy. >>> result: 34.8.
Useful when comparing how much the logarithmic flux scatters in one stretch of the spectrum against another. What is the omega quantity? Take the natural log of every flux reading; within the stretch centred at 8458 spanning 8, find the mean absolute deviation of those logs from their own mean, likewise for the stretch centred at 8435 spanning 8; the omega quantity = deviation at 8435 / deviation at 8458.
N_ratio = 3.1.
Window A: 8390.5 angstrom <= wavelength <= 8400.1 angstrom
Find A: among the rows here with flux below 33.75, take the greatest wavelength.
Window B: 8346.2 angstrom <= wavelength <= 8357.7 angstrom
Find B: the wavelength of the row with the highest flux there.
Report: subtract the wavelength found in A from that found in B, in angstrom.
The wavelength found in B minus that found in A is -44.4 angstrom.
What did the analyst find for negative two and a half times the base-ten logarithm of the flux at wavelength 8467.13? -3.80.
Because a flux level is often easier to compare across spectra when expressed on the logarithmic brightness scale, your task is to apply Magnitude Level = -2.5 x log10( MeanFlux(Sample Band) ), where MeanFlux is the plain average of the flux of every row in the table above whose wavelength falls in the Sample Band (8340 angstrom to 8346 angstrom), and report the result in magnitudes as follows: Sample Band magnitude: -3.83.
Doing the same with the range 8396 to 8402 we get -3.82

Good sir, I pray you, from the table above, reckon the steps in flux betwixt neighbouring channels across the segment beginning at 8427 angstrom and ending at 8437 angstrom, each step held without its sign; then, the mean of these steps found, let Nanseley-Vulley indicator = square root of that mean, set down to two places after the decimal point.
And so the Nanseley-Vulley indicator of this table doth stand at 0.57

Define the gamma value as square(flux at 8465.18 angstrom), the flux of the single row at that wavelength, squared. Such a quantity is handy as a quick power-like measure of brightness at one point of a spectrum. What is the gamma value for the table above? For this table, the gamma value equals 1134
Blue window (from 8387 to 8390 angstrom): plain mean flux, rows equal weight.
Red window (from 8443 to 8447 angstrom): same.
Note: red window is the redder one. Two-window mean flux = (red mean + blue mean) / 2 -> 33.5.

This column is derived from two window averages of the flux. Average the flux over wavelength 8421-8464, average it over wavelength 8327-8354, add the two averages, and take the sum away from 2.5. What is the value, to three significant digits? -64.9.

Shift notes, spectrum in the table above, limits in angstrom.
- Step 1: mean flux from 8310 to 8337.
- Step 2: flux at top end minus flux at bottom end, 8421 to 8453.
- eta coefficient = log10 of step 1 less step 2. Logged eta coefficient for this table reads 1.54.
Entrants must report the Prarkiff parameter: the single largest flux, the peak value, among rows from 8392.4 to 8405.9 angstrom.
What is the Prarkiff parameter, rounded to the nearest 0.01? 33.95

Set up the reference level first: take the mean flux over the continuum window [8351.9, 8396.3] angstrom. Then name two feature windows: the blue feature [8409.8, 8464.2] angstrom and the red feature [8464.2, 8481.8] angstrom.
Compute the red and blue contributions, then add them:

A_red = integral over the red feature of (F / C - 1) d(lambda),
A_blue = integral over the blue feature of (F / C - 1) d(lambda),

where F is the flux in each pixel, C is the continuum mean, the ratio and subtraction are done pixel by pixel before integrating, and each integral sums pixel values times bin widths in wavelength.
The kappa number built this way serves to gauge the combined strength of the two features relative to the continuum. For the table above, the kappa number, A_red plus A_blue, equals -2.0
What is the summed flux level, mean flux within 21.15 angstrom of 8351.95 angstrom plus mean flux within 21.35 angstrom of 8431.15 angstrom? 67.7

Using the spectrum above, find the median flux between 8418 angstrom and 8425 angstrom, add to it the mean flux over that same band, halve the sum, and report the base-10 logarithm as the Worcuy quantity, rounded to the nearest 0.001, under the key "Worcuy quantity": 1.523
